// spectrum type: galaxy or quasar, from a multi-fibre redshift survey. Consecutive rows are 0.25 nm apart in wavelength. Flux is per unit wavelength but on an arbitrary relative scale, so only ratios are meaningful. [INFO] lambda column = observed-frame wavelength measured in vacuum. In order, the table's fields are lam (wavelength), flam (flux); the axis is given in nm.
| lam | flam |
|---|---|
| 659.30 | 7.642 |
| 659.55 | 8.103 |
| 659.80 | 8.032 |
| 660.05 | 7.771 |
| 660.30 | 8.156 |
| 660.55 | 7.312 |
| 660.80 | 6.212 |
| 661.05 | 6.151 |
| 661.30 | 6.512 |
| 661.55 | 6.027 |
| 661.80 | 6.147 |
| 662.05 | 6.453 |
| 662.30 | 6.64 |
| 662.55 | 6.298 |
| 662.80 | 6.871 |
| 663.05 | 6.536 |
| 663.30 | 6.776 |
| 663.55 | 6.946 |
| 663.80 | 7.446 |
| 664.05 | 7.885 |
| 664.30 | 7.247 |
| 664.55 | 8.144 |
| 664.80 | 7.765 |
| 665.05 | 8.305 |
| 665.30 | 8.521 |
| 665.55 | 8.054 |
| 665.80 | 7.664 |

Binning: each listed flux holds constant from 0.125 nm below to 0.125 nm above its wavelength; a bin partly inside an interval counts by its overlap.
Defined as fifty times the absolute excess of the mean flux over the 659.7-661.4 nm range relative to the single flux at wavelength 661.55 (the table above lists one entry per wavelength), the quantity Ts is 57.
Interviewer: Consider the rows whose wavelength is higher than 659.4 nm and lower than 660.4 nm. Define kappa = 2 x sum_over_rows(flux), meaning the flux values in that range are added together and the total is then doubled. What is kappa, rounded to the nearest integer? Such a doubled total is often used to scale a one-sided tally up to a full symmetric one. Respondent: 64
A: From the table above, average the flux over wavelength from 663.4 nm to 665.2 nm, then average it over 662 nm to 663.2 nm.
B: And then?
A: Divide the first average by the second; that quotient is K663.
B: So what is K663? 1.17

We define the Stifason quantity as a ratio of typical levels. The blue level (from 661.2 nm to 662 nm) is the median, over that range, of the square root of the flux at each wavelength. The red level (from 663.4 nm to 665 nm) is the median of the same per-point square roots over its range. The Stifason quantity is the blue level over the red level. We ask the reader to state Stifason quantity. 0.90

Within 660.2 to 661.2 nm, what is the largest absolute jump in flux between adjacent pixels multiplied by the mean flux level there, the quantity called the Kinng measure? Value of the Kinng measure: 8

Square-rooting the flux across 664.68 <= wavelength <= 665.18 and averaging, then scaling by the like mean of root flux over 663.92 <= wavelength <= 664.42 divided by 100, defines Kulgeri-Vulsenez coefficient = 0.078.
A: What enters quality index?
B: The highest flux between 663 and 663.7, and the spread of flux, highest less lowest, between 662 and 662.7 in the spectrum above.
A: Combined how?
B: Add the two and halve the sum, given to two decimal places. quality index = 3.64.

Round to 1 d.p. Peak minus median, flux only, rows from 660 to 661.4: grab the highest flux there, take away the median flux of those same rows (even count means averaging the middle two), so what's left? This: 1.2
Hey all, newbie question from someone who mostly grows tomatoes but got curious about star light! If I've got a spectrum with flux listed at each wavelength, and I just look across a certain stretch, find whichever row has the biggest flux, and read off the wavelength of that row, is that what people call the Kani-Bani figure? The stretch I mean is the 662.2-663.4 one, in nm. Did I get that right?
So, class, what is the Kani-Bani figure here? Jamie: 662.80 nm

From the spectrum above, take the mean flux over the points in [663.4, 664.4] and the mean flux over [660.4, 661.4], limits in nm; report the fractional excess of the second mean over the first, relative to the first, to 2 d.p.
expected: -0.11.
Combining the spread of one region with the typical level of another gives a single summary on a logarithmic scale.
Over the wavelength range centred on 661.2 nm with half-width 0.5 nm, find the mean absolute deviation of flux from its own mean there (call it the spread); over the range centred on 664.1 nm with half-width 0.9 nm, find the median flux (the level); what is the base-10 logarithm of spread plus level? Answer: 0.88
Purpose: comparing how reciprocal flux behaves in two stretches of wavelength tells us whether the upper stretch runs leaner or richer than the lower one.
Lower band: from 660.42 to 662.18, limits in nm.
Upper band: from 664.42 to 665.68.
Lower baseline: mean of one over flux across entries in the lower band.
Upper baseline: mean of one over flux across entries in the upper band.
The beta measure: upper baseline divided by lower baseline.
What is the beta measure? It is 0.78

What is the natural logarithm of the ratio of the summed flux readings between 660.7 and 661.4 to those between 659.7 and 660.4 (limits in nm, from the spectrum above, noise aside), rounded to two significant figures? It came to -0.24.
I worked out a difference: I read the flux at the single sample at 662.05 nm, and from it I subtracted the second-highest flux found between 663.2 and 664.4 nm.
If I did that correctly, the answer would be -0.99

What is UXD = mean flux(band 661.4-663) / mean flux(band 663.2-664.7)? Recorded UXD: 0.86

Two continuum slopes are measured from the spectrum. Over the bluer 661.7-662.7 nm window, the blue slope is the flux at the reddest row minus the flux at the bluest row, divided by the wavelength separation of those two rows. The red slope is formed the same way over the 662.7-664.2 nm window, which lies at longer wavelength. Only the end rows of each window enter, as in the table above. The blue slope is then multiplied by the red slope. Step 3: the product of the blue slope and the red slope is 0.16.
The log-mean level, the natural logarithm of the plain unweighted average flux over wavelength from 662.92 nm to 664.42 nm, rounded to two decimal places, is 1.97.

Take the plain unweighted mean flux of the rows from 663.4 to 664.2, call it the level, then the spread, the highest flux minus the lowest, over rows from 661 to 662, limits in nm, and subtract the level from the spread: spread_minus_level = -6.9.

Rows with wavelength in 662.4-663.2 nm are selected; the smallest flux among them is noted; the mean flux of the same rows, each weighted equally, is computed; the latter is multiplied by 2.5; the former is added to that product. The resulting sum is 22.7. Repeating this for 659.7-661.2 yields 24.3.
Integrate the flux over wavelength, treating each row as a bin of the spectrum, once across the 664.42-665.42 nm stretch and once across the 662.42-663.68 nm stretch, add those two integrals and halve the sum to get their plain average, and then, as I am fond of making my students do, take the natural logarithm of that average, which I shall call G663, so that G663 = 2.1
